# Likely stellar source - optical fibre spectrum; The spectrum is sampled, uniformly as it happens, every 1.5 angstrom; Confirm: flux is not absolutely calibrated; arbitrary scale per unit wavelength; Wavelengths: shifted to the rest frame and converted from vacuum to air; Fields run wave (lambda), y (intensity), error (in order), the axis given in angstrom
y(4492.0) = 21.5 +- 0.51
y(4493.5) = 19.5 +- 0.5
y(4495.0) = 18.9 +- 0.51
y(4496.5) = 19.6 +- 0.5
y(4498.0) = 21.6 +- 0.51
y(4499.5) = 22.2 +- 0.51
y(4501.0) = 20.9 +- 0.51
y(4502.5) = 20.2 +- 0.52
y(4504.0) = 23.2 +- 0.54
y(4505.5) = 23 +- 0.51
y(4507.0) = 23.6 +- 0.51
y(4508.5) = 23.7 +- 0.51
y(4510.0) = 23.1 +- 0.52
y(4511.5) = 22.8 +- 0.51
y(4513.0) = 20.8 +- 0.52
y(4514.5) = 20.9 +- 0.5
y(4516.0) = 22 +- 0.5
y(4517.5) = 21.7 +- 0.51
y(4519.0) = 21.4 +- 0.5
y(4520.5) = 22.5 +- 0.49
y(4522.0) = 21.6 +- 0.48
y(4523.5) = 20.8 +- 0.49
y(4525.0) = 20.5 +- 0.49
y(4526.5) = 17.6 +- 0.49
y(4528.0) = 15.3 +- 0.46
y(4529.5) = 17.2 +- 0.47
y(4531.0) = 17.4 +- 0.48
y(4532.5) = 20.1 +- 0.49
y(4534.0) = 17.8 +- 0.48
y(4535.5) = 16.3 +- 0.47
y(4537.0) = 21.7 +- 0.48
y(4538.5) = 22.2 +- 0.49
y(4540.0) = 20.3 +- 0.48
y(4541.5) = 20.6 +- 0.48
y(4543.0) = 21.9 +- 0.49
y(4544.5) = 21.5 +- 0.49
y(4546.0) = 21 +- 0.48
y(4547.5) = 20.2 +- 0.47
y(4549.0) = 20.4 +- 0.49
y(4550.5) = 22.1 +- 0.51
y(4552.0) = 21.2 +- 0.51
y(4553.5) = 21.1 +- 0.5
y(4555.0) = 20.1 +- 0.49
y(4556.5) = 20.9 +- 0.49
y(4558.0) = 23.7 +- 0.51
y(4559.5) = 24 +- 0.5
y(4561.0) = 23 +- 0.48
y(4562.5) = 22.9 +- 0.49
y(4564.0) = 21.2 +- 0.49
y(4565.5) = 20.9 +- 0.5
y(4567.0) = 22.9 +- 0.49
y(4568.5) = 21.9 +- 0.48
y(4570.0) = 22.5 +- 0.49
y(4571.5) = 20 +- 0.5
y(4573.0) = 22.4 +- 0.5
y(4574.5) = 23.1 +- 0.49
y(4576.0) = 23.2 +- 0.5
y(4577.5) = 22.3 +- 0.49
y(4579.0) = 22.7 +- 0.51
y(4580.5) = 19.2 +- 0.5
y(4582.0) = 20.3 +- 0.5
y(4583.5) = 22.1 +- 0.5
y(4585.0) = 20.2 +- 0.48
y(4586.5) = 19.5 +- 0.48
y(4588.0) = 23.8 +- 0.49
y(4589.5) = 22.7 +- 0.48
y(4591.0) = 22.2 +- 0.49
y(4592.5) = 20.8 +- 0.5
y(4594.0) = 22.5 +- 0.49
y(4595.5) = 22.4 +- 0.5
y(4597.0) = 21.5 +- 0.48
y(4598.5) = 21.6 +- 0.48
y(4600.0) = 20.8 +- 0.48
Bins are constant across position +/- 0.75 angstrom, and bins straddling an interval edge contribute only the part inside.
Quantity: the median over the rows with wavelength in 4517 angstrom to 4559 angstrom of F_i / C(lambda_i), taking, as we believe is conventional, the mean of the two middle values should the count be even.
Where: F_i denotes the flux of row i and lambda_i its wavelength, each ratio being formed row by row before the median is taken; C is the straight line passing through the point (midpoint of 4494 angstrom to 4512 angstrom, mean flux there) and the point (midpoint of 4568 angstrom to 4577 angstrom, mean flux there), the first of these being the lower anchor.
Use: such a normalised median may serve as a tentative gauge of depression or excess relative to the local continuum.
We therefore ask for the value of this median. 0.95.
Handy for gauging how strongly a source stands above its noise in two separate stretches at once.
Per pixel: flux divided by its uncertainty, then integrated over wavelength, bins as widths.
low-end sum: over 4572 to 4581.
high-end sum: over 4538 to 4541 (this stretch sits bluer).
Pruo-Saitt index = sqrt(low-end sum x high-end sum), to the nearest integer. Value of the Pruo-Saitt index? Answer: 229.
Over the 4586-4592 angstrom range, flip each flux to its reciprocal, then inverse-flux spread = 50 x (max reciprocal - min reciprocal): 0.46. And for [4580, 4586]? 0.34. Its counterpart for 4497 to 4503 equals 0.22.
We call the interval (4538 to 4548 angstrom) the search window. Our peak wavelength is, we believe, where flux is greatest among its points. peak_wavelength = 4538.5 angstrom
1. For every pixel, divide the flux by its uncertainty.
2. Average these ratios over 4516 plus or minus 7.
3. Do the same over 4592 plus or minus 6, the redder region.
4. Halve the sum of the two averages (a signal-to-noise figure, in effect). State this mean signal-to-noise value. 44.2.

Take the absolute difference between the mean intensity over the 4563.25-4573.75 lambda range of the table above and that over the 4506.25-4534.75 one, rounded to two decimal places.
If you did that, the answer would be 1.12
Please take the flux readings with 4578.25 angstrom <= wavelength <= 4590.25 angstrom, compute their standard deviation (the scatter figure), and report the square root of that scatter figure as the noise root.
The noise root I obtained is 1.3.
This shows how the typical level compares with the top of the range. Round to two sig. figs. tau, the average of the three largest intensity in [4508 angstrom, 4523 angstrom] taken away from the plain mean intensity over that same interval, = -1.2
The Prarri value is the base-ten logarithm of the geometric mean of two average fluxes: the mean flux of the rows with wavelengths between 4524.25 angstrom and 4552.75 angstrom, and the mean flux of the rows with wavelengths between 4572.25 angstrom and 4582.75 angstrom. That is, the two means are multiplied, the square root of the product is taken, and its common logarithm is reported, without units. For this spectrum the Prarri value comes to 1.32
